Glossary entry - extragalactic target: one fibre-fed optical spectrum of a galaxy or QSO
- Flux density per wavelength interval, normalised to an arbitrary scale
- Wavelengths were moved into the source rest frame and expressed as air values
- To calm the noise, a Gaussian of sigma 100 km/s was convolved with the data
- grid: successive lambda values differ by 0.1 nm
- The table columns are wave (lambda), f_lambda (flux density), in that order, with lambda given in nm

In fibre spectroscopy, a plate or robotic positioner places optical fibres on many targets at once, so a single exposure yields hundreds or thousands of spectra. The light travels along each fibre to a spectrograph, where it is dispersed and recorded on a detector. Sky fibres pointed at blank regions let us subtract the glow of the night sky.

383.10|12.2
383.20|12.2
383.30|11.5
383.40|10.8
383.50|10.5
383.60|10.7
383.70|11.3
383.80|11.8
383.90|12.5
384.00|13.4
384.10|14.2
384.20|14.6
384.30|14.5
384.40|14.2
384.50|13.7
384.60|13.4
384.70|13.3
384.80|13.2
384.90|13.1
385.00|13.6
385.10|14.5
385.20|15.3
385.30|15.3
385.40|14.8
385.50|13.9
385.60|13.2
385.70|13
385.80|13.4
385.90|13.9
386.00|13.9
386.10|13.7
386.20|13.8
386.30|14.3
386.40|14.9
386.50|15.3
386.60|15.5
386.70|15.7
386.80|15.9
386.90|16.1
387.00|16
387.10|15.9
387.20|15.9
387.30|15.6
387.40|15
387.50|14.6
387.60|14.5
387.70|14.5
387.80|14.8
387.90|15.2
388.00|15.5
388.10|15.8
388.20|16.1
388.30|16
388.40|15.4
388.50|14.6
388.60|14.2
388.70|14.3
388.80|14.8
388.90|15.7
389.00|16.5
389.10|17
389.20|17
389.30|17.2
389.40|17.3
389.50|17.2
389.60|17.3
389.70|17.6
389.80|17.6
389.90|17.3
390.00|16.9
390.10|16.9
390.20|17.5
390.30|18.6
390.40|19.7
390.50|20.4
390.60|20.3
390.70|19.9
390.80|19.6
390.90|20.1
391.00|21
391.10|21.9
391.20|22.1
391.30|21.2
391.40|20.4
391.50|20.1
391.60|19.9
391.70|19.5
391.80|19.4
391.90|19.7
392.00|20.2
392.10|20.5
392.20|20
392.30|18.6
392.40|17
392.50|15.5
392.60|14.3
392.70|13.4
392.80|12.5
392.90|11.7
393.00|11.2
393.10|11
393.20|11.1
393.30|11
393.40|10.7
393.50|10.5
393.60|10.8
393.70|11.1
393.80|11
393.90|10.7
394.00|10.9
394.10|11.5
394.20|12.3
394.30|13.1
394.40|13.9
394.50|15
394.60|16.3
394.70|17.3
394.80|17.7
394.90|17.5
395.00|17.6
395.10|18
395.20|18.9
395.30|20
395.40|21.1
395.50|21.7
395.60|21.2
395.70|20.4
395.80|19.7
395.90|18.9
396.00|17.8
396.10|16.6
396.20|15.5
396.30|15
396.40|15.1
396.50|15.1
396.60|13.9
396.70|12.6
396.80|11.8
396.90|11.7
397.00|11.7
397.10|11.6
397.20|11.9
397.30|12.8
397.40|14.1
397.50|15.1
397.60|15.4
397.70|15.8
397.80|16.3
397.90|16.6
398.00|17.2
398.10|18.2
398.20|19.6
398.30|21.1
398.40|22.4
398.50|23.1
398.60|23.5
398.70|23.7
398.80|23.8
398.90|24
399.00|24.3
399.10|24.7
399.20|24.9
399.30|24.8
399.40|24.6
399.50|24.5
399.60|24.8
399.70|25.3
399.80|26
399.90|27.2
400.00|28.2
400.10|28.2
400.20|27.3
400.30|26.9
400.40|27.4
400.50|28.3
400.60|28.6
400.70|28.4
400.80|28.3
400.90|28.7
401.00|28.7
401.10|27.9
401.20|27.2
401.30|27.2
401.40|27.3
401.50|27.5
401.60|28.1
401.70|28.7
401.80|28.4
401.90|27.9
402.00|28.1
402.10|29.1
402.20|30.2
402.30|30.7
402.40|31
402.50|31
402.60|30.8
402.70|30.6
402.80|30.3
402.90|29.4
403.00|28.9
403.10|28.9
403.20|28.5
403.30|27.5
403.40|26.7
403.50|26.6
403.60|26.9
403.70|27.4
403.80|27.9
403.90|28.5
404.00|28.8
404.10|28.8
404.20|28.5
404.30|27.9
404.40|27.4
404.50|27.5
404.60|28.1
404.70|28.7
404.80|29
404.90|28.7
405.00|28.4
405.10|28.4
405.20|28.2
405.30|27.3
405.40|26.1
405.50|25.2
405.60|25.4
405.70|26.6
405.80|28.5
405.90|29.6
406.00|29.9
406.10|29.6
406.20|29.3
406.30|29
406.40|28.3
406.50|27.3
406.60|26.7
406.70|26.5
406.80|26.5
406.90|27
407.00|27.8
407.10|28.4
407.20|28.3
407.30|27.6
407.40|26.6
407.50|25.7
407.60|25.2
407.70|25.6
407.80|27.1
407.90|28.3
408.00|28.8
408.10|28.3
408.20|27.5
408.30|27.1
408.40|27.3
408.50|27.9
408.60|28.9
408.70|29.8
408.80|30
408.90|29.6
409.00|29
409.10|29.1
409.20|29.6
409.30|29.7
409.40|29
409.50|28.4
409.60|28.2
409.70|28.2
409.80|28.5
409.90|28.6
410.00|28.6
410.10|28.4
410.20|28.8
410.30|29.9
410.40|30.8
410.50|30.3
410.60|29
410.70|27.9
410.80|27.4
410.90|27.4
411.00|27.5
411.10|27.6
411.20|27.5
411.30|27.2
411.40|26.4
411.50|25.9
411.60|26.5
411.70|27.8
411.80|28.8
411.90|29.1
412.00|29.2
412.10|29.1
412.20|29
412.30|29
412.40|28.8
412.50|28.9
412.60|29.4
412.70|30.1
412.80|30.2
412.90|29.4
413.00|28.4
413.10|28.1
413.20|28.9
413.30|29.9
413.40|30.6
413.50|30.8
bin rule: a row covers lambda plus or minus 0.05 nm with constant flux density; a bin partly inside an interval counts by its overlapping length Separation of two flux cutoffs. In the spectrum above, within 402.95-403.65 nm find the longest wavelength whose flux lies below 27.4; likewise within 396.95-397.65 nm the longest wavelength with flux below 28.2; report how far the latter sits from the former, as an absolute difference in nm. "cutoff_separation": 6.00 nm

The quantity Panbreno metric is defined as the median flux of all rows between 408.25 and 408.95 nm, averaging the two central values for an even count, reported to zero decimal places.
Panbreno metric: 29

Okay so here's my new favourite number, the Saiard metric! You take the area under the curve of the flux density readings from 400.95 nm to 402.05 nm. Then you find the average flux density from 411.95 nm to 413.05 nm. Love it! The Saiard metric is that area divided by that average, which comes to 1.1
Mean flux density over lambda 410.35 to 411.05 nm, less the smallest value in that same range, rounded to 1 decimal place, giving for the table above 1.2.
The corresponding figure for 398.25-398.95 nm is 2.0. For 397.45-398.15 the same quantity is 1.3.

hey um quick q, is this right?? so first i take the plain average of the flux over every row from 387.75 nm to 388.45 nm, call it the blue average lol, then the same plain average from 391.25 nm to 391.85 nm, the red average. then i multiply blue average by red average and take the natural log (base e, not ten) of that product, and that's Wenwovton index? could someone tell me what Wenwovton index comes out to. 5.7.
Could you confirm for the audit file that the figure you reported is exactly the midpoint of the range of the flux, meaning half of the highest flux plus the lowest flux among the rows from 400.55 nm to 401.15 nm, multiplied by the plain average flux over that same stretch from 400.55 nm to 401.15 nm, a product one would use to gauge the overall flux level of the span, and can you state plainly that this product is 805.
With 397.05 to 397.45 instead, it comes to 162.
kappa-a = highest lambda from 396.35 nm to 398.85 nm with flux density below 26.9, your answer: 398.80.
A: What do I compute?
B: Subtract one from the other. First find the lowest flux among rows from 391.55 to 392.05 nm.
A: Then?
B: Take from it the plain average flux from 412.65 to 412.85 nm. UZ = -11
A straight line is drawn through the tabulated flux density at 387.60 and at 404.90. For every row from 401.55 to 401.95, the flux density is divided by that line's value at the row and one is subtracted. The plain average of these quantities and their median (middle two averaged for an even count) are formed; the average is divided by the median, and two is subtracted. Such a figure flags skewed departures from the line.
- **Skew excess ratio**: -1.01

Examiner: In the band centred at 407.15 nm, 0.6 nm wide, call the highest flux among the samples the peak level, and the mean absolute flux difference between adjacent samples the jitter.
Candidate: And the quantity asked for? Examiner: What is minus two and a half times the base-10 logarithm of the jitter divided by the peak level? 4.1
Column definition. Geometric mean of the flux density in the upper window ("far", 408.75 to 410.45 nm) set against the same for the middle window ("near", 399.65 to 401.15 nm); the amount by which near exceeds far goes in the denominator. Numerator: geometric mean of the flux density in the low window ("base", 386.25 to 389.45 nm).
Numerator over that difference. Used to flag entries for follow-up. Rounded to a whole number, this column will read -11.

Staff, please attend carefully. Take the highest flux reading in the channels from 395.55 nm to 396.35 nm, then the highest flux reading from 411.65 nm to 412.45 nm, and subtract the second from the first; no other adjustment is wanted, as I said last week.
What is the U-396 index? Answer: -8.0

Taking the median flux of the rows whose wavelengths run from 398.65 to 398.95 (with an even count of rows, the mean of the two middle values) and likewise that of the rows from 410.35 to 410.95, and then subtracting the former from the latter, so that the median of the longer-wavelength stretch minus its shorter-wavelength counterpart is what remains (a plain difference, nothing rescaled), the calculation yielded 5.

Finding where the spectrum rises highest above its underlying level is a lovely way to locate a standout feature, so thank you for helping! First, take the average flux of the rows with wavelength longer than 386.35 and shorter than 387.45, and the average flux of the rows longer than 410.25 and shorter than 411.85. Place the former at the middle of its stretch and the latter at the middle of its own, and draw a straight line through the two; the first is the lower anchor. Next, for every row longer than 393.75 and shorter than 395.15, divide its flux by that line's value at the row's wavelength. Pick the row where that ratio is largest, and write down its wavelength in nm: 395.10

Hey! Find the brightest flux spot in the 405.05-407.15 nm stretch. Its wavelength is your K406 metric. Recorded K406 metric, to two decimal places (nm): 406.00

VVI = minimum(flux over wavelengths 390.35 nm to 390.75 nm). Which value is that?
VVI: 19.7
